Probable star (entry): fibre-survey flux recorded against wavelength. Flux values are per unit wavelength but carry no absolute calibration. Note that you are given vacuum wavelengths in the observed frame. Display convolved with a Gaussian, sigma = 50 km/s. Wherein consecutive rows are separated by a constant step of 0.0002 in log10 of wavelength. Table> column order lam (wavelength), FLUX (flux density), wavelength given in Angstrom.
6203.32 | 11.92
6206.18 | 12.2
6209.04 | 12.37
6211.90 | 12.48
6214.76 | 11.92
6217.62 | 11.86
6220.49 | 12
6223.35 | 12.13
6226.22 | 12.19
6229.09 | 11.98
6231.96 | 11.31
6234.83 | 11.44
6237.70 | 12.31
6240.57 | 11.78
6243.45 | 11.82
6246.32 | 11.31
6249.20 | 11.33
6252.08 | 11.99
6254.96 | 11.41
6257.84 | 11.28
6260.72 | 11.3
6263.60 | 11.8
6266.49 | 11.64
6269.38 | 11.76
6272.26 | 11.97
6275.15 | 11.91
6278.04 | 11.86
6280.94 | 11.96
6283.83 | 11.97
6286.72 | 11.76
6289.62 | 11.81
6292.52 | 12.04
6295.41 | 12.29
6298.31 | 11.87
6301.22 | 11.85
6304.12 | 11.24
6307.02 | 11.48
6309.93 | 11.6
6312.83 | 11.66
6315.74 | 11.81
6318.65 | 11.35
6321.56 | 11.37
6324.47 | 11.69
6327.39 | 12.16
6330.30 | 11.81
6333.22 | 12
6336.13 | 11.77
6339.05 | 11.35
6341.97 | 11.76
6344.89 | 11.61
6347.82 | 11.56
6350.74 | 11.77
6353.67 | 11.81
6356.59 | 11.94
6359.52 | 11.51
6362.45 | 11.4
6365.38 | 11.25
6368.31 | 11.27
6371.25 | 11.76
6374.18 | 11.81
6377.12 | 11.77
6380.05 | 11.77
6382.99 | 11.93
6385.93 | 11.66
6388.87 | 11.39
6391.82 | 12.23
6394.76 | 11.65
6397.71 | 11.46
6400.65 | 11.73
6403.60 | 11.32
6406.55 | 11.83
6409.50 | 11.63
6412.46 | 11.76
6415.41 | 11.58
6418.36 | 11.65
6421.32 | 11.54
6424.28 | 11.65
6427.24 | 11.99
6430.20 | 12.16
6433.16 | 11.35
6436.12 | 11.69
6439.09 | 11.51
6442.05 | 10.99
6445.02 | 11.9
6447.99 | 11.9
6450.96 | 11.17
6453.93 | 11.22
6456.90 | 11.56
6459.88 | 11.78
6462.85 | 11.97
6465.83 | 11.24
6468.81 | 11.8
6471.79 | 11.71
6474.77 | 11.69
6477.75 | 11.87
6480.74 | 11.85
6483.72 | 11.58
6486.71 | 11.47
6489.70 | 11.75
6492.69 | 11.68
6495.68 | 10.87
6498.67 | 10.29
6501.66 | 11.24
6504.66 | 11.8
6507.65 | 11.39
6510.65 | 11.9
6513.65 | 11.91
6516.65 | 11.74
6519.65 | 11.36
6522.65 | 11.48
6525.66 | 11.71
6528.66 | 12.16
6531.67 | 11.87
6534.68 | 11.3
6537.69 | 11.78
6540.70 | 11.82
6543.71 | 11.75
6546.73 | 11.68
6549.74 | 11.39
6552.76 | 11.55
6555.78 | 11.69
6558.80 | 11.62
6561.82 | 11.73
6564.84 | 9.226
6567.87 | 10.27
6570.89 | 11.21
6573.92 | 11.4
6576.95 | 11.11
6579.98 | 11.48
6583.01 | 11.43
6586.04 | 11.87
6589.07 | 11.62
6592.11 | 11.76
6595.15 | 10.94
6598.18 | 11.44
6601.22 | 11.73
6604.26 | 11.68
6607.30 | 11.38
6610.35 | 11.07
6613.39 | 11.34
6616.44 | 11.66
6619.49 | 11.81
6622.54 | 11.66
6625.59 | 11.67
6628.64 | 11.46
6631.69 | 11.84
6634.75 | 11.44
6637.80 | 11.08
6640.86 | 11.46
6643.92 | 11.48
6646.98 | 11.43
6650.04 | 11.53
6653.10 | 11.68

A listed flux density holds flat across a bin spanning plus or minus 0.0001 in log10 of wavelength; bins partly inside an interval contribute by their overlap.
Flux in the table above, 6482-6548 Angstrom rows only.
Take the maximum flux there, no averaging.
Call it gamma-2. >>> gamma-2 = 12.16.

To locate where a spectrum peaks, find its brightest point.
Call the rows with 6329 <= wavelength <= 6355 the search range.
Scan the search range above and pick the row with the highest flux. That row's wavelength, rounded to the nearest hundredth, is 6333.22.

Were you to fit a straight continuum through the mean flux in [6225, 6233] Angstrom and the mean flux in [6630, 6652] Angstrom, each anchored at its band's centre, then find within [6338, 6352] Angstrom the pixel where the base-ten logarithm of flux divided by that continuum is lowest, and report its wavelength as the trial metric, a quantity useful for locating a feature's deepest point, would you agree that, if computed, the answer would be 6339.05 Angstrom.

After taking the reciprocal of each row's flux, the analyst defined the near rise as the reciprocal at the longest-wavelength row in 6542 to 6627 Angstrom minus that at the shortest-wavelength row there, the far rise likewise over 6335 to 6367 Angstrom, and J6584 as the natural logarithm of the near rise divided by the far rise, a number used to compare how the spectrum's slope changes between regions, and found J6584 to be -1.9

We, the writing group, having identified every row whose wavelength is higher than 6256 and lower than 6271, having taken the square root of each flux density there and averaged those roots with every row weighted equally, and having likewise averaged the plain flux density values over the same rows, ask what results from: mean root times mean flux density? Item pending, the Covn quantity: 39.3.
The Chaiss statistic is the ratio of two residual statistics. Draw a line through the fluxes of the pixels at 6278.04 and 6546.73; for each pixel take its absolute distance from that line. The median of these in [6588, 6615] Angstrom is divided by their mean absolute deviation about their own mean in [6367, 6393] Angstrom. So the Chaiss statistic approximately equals 1.2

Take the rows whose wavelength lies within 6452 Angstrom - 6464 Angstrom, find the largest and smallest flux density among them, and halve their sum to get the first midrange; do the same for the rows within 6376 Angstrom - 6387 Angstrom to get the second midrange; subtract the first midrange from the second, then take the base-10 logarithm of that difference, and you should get -0.70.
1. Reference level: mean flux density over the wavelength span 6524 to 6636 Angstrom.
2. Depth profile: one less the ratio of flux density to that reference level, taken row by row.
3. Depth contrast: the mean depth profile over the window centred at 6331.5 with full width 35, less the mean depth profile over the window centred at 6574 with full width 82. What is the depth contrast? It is -0.027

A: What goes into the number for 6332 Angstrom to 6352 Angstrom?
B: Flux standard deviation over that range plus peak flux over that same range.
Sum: 12.2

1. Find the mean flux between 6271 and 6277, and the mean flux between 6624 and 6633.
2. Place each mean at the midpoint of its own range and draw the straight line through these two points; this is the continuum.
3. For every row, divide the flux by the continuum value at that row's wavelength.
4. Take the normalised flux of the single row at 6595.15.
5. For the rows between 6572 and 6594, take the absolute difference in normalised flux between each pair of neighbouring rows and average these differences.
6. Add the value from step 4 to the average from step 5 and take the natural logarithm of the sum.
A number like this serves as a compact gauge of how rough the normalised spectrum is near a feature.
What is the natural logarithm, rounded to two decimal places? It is -0.04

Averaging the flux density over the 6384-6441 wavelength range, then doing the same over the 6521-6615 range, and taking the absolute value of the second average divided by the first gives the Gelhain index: 0.980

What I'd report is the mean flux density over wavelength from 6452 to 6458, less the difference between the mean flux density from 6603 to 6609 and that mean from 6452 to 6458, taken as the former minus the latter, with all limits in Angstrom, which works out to 11.2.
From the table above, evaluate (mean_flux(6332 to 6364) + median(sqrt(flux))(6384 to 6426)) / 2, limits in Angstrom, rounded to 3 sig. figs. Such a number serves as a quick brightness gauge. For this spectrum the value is 7.55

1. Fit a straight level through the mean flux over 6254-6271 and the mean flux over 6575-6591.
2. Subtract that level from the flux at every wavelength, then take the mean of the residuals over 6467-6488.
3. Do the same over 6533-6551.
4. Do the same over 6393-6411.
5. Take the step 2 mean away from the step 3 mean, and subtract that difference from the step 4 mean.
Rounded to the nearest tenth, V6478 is 0.2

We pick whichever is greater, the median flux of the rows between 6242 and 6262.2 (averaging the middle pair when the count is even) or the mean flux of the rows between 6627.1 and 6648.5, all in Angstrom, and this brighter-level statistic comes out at 11.5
